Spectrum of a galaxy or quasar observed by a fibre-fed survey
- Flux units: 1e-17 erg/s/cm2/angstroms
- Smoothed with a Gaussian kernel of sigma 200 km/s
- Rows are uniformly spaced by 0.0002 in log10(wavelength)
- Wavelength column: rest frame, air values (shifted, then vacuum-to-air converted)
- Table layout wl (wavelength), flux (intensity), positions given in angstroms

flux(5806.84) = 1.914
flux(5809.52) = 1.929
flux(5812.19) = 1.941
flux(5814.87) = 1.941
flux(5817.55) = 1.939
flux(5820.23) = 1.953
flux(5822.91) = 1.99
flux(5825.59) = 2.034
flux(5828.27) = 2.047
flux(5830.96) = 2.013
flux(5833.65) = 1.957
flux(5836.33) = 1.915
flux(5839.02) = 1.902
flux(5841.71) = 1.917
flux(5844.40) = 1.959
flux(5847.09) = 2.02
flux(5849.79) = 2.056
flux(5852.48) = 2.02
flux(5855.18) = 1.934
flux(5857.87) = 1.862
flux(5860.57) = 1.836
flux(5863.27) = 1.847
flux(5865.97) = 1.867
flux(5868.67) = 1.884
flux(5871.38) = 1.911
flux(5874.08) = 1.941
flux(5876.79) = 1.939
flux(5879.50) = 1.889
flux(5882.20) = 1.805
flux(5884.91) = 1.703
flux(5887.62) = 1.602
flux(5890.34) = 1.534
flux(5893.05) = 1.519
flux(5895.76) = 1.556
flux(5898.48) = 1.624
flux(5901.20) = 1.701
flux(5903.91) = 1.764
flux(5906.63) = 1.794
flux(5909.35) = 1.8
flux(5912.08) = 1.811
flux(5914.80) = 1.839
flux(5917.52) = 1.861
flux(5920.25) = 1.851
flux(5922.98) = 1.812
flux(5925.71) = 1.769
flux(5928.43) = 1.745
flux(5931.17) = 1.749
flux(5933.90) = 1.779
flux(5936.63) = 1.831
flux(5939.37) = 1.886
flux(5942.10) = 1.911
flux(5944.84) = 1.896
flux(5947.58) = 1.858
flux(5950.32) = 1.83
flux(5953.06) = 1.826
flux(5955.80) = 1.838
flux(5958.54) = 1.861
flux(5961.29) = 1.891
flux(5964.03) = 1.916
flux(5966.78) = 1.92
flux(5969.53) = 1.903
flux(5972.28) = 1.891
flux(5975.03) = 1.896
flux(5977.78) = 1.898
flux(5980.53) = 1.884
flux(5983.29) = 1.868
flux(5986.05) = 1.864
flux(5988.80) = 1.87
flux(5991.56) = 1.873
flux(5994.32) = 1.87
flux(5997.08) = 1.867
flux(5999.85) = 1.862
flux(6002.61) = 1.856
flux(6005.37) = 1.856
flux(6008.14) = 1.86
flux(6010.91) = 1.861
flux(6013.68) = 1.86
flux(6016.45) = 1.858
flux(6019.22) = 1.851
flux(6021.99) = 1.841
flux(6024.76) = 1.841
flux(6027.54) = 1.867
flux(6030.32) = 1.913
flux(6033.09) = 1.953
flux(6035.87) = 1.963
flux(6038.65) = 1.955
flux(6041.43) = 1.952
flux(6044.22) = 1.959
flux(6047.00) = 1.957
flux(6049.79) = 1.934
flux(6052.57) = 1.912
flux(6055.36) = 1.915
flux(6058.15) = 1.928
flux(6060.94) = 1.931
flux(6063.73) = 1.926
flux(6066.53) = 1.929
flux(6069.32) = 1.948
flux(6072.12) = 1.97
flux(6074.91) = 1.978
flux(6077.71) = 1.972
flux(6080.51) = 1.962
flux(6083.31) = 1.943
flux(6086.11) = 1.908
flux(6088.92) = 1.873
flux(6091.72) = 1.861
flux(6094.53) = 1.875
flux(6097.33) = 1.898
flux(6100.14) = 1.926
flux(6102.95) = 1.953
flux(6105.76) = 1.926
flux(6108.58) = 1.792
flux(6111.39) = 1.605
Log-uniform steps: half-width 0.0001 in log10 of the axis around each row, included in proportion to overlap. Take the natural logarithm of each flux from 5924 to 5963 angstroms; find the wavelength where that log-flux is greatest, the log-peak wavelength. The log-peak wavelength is 5942.10 angstroms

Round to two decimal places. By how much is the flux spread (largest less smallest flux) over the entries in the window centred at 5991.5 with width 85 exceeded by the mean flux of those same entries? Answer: 1.75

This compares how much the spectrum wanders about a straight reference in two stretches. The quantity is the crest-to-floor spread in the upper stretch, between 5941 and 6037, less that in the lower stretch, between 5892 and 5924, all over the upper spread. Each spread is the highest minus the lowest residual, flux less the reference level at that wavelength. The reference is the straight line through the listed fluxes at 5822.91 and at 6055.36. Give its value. -1.1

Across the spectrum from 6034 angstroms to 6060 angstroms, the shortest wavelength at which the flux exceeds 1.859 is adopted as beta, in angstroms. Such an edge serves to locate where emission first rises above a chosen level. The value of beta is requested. 6035.87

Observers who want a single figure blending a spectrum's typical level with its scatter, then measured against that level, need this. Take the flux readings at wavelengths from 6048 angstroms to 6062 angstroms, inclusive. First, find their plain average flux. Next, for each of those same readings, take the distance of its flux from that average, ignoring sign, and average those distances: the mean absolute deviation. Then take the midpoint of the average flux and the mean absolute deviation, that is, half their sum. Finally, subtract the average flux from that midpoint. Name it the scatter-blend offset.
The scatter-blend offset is -0.958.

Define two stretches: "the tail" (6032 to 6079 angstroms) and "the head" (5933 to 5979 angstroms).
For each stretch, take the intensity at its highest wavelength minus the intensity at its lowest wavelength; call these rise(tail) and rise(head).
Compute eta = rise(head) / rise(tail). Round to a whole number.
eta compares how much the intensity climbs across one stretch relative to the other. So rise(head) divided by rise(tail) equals 6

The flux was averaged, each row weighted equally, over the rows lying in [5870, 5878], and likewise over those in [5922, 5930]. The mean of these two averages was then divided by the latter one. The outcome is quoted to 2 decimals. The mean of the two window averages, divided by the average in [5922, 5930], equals 1.04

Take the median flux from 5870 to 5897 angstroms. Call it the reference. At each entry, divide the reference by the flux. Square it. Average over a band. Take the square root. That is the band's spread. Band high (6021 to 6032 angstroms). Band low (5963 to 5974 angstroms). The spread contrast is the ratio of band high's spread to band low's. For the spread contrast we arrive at 1.02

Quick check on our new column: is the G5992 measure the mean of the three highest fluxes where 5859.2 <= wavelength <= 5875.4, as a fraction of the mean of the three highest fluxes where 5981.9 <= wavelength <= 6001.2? 1.02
